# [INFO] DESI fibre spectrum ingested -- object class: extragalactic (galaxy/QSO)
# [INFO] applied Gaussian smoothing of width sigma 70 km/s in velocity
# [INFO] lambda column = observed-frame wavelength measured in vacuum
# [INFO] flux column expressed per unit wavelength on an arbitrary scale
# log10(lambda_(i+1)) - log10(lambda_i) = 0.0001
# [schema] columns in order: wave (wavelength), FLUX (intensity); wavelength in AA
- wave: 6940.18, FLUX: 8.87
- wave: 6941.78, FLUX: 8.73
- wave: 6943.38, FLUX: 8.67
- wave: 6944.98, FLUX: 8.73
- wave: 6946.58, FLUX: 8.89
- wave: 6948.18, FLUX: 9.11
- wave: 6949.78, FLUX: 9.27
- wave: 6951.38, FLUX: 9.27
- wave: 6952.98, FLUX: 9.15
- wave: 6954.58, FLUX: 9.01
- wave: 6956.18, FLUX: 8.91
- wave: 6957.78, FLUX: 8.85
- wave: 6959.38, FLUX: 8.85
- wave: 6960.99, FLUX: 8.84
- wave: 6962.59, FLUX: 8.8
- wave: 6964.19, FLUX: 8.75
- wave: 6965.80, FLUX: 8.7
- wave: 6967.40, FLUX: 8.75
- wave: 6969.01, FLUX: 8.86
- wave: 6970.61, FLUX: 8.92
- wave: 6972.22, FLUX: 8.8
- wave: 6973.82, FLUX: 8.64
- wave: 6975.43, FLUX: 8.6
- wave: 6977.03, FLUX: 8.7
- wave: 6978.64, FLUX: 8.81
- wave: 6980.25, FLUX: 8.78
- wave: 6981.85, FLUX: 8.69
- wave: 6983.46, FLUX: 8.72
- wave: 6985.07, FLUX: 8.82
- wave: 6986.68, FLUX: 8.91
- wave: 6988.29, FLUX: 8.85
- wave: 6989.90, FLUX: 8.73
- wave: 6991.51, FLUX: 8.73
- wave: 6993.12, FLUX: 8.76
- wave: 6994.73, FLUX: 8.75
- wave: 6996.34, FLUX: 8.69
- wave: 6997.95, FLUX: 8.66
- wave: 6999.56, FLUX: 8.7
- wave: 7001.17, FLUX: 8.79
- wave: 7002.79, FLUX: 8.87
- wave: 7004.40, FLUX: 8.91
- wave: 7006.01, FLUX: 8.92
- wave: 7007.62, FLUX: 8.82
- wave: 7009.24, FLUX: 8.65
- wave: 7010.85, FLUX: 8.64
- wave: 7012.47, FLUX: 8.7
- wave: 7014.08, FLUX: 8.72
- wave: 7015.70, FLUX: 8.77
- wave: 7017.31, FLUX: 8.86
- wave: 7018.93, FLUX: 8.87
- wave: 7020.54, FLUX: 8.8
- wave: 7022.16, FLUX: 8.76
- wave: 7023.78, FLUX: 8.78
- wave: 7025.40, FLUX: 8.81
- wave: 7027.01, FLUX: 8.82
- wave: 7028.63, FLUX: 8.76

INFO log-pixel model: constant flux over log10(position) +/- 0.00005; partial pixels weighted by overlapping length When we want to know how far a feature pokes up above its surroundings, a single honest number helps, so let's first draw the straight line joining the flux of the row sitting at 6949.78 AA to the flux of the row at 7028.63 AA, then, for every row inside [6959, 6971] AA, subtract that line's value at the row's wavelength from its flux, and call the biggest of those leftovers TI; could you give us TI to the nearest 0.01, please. -0.22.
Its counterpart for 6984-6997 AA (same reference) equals -0.12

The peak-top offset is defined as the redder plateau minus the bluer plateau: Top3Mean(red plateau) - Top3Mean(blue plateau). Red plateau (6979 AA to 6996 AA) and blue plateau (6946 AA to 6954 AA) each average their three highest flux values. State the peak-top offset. -0.37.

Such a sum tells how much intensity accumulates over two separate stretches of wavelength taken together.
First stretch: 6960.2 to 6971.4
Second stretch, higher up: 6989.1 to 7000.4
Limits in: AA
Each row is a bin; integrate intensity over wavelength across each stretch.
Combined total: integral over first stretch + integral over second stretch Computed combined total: 197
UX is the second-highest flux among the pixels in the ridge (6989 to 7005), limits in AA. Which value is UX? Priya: 8.87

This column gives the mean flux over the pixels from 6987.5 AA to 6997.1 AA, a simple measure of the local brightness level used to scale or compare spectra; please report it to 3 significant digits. 8.75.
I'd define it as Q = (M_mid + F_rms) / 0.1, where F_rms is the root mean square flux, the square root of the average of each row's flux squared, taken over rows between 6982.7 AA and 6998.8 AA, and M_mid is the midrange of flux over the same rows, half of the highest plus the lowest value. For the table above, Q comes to 175.5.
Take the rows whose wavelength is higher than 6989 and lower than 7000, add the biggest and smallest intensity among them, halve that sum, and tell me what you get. 8.71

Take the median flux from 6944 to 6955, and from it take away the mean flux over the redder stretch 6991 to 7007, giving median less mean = 0.33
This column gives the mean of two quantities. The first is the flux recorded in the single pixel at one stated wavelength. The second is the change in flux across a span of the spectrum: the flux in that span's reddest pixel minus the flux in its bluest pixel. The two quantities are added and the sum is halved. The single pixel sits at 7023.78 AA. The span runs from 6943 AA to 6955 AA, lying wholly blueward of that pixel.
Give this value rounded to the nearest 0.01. 4.56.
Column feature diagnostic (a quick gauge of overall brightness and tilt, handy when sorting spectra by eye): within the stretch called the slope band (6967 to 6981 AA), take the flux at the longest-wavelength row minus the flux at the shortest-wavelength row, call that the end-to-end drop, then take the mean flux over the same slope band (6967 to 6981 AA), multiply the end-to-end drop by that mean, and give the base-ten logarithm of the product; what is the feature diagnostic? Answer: -0.6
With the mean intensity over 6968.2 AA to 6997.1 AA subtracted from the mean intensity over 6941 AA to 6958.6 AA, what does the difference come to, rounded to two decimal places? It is 0.20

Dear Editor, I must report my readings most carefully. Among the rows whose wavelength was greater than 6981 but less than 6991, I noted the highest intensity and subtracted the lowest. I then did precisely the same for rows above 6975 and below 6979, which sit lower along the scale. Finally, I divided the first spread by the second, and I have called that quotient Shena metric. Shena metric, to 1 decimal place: 1.0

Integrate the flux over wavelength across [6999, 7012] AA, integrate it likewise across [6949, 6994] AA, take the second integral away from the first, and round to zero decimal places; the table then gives -284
